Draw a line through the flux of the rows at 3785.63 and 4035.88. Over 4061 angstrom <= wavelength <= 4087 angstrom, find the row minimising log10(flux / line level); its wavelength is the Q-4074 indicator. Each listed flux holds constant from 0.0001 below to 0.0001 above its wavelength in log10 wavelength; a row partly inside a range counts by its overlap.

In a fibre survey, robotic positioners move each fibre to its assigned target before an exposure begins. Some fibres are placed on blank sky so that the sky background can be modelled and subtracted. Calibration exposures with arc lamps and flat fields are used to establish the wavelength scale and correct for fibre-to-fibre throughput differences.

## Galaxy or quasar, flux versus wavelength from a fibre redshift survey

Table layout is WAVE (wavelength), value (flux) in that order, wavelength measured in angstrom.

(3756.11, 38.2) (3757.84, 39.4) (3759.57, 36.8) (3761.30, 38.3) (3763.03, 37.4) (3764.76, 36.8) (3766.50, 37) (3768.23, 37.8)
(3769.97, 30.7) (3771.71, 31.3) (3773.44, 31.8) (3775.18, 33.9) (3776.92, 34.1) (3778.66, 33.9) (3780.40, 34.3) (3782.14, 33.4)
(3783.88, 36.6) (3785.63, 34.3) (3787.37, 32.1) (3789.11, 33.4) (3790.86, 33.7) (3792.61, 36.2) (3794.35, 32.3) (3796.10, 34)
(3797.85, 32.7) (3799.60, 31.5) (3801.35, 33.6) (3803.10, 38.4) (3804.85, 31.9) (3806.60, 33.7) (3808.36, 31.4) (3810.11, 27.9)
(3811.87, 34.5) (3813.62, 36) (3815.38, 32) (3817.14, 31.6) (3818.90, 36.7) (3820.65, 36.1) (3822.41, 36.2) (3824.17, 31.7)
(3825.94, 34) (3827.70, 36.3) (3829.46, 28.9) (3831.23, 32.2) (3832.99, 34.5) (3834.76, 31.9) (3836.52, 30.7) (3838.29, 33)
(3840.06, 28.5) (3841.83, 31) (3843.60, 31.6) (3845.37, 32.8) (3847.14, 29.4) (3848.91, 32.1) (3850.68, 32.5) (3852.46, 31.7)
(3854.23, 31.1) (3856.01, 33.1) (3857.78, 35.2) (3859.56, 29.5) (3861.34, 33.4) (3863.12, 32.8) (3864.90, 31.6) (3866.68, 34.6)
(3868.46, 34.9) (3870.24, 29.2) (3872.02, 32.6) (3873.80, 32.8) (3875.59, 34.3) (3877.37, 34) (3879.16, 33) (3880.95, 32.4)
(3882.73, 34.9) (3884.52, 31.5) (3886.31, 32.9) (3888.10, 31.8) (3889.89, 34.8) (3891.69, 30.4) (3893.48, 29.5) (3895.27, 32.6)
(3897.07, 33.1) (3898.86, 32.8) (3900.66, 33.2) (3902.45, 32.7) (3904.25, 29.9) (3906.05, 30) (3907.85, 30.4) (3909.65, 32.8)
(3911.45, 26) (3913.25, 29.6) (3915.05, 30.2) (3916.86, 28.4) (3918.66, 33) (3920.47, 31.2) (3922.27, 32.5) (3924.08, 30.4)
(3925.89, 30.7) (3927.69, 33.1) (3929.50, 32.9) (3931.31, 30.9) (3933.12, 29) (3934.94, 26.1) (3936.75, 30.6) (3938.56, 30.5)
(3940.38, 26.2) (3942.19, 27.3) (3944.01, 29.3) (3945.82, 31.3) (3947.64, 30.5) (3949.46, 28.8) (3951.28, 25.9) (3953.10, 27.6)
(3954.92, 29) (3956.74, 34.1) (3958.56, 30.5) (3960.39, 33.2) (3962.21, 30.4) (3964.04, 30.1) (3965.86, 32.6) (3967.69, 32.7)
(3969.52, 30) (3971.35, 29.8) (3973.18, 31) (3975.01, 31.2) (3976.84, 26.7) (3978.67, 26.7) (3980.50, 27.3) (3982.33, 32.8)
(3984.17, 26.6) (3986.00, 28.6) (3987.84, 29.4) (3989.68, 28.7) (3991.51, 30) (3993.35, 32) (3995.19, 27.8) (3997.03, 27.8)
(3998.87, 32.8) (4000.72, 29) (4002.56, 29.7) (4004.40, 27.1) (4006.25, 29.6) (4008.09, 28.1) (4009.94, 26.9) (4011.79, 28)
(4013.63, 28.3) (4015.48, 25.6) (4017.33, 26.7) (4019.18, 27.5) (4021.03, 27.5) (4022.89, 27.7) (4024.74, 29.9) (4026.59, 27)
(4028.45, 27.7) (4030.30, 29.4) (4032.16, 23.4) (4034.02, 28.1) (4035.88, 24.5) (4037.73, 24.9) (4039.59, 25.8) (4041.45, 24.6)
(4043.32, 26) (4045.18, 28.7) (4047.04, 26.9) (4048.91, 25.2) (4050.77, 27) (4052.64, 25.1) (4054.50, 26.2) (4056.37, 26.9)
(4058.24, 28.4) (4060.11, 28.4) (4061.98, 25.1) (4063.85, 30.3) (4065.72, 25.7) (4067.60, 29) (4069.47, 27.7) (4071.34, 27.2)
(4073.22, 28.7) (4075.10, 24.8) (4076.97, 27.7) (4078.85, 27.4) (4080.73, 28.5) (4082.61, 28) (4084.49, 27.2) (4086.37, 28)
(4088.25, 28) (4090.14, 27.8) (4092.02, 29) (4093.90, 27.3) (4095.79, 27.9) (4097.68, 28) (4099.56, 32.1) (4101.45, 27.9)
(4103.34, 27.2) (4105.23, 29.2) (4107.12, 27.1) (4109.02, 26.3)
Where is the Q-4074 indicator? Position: 4061.98 angstrom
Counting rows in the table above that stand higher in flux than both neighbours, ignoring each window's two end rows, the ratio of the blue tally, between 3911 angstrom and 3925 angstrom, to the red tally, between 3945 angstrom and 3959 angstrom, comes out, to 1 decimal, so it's 3.0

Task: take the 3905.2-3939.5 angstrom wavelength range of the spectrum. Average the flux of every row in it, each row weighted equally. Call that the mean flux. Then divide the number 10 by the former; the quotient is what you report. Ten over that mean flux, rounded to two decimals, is 0.33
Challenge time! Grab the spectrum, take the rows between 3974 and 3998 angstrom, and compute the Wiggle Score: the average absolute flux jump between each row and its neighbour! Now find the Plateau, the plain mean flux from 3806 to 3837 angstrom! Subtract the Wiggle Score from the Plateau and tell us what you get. 30.8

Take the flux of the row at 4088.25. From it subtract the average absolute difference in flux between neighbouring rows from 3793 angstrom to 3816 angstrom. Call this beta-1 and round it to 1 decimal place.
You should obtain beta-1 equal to 24.9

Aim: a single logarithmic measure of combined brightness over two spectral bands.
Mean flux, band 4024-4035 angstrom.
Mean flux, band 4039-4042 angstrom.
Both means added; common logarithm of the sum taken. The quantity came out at 1.72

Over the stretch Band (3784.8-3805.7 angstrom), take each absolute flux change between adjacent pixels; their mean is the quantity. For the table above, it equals 2.5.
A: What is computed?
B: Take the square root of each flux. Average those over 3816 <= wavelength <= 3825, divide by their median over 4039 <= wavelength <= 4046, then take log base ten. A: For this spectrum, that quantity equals 0.062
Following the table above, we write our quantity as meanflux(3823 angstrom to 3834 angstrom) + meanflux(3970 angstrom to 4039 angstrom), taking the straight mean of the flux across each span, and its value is 61.2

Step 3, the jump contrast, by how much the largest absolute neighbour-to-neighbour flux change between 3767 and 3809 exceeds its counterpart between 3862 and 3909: 1.4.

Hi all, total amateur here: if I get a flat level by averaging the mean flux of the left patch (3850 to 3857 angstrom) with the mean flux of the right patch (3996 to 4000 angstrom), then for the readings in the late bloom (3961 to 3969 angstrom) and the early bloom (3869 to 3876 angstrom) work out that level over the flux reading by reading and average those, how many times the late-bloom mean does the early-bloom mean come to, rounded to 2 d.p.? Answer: 0.98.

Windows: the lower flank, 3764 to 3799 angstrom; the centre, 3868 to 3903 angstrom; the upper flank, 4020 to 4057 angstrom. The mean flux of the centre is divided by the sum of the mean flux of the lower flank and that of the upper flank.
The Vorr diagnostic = 0.539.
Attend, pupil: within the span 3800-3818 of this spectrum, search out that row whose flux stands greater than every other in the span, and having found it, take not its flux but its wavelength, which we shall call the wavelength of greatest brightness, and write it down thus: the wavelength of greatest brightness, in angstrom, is 3803.10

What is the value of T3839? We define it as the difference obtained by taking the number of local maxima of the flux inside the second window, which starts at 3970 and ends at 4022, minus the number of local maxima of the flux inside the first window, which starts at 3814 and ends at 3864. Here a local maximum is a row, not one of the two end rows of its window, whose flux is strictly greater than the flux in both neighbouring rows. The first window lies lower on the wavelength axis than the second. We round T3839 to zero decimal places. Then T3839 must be -1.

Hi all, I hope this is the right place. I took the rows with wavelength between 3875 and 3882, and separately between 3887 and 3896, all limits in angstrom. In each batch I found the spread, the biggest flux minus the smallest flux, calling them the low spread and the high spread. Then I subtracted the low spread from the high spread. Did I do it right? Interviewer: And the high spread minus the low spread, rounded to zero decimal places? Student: 3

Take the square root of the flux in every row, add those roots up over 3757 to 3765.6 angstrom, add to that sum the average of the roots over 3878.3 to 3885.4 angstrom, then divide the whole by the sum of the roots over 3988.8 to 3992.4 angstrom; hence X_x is 3.4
